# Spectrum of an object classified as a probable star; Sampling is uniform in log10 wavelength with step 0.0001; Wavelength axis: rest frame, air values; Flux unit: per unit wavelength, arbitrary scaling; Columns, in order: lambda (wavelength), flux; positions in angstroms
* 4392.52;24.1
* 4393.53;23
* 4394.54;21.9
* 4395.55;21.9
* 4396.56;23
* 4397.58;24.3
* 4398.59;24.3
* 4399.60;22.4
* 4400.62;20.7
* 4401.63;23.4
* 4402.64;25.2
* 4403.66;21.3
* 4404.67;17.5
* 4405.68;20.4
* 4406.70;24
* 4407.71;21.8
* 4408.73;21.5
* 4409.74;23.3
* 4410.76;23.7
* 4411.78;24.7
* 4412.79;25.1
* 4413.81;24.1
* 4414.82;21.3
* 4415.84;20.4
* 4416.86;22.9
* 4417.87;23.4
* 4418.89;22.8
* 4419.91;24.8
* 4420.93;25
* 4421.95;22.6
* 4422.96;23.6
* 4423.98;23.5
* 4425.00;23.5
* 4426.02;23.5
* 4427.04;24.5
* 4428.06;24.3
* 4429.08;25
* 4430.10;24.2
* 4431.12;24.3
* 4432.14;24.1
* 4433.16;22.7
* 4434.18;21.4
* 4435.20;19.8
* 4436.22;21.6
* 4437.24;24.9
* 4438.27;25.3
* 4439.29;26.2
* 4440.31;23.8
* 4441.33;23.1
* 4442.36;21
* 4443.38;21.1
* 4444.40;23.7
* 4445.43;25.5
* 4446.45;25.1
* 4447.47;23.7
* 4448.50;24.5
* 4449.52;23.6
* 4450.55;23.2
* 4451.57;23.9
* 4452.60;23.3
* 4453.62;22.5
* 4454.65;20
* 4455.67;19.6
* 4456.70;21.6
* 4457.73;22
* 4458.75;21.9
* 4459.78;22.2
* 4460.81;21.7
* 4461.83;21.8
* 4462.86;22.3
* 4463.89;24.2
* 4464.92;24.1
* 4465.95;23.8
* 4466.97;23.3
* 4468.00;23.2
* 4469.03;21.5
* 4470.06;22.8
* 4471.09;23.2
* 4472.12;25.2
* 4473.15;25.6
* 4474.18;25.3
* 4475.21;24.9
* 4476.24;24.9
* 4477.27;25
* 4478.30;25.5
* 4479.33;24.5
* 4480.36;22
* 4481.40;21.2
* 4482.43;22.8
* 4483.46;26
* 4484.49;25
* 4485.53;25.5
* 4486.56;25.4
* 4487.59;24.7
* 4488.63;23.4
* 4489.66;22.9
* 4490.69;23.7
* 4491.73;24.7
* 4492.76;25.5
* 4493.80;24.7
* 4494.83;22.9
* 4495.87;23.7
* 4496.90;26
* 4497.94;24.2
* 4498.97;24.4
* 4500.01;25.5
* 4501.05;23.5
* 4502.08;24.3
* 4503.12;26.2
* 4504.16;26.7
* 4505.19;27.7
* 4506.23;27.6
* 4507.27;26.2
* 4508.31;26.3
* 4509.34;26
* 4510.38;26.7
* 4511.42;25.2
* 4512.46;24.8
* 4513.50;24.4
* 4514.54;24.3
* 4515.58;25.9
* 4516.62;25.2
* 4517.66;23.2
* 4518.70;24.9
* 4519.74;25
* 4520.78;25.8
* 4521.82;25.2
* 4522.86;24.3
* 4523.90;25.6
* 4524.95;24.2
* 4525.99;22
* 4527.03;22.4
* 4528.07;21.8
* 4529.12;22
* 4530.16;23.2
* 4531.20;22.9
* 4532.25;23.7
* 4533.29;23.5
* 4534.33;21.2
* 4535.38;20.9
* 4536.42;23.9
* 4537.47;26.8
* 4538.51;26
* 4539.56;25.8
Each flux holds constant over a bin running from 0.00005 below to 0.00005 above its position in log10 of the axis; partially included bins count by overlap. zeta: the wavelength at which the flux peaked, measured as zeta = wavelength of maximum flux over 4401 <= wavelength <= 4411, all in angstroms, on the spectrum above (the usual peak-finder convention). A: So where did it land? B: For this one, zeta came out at 4402.64 angstroms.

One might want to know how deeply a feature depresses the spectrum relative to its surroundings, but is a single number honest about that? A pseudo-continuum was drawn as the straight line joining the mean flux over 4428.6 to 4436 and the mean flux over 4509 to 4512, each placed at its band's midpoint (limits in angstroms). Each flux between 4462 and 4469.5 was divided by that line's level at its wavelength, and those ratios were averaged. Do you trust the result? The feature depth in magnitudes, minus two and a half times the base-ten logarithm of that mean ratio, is 0.051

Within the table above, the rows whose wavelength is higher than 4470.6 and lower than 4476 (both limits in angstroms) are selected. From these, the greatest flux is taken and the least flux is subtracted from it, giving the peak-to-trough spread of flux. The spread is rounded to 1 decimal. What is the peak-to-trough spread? 2.4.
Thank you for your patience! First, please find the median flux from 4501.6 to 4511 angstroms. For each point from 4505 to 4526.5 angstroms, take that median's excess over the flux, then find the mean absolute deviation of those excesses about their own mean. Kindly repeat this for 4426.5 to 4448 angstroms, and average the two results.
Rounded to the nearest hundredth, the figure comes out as 1.18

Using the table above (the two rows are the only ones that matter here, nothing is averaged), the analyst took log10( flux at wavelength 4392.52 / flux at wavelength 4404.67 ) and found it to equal 0.14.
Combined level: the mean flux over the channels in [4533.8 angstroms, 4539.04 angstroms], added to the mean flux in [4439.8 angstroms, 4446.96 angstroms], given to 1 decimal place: 47.1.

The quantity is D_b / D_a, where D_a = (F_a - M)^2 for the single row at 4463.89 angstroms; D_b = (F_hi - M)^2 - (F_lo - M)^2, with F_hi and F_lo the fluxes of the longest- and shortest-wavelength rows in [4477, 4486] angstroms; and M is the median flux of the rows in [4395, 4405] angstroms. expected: 1.1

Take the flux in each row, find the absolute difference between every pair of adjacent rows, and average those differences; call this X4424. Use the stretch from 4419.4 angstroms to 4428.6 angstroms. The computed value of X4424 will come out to 0.61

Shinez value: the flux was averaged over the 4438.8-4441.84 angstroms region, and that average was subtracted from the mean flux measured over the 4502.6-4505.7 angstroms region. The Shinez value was 2.5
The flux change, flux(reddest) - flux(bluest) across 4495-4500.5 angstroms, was 1.8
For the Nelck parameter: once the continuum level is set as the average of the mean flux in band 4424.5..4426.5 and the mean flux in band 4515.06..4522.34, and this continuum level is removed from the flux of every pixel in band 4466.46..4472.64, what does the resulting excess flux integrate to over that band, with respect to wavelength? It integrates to -6.6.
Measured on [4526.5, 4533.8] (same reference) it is -10.8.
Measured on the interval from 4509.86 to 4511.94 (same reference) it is 3.5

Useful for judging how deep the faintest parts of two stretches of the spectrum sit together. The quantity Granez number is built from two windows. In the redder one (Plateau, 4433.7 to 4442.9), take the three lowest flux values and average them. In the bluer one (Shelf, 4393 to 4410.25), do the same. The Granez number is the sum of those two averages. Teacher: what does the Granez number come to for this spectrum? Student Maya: 40.3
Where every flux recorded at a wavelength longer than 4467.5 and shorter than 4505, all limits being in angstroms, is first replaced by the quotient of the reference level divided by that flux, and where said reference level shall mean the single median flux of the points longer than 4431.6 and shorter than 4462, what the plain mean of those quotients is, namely 0.94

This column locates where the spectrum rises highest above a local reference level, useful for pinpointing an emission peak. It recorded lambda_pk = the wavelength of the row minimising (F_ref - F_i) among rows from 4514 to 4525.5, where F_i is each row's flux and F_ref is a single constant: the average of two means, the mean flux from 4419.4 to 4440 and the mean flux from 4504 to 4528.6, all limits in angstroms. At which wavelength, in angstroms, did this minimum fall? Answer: 4515.58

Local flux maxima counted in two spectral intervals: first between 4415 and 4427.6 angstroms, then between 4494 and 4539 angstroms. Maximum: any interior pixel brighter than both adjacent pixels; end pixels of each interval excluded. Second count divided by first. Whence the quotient 4.0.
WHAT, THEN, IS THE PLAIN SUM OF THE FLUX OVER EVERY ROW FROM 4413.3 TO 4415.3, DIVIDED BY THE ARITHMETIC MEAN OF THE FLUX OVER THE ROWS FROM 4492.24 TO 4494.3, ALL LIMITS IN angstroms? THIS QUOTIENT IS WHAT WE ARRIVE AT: 1.81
